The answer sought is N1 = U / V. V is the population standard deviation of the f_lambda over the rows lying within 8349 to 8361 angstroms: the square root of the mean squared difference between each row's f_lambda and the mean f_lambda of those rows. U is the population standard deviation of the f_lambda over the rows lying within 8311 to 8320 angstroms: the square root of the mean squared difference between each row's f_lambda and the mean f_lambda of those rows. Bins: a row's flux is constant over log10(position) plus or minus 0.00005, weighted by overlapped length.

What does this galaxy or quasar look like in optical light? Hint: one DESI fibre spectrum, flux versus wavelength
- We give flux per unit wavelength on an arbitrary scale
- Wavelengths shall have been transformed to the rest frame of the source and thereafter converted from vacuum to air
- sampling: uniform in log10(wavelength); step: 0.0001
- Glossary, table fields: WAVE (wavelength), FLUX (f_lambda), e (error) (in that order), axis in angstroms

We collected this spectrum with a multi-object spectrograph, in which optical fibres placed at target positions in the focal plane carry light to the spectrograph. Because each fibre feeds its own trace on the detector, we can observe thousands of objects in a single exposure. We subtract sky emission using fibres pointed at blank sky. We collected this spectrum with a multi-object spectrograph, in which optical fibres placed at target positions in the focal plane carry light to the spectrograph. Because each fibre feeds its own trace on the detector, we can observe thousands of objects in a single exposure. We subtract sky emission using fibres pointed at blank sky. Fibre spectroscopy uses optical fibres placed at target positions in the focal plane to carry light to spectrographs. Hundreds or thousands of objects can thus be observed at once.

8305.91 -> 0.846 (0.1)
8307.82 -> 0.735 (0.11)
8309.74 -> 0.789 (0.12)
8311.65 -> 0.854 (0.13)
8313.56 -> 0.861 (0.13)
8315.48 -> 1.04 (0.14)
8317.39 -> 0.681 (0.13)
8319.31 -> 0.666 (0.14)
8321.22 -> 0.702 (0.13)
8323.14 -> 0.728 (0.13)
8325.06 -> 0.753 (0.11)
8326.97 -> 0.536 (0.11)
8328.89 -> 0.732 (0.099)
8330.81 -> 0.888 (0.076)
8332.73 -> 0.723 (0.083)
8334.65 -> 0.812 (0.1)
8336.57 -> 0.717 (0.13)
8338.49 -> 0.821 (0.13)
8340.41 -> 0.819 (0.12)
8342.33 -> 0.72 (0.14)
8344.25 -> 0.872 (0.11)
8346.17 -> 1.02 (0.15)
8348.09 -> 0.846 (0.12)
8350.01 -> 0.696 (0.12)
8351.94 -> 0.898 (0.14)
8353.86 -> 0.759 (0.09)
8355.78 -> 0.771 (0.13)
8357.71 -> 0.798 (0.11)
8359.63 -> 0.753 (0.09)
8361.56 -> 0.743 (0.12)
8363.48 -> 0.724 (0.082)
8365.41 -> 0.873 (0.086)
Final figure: 2.2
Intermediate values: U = 0.137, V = 0.06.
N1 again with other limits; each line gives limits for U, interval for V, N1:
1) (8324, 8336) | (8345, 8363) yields 1.2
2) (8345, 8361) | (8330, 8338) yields 1.4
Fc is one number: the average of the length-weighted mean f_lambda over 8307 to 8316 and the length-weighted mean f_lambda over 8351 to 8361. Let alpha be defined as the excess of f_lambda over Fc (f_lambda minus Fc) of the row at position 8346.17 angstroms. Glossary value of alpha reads 0.20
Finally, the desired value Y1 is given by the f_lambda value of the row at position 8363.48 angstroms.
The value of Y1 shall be 0.724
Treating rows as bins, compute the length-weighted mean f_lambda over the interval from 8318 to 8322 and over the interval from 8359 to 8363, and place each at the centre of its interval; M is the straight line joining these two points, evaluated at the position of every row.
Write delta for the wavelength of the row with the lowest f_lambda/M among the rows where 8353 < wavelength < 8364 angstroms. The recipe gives 8363.48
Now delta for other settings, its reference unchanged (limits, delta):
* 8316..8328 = 8326.97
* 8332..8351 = 8350.01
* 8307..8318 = 8317.39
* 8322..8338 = 8326.97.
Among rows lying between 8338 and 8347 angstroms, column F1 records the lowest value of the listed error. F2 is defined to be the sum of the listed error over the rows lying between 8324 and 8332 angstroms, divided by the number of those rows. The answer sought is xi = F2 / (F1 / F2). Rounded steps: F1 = 0.11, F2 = 0.099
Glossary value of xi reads 0.09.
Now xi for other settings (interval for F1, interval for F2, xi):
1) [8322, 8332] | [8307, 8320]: 0.22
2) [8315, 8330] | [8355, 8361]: 0.12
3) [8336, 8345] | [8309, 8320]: 0.16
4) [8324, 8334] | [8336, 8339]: 0.22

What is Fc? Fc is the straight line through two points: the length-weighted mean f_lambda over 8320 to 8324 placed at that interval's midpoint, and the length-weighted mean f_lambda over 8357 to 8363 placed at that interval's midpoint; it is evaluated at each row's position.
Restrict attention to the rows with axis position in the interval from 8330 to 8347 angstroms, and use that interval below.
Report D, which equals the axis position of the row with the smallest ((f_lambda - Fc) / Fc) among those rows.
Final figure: 8342.33 angstroms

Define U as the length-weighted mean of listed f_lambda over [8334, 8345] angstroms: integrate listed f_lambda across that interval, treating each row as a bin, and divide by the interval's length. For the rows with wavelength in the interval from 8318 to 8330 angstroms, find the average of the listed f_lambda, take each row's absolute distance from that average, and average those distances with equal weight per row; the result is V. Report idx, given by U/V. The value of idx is 13.9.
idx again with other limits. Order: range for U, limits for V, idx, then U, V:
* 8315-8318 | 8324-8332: 8.9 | 0.85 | 0.10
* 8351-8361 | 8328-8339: 13.6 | 0.79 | 0.06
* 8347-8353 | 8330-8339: 14.1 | 0.82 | 0.06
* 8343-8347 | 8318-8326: 32.8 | 0.93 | 0.03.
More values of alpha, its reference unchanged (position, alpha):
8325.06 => -0.07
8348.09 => 0.03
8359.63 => -0.07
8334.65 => -0.01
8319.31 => -0.15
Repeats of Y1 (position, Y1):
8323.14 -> 0.728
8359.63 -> 0.753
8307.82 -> 0.735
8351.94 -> 0.898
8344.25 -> 0.872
